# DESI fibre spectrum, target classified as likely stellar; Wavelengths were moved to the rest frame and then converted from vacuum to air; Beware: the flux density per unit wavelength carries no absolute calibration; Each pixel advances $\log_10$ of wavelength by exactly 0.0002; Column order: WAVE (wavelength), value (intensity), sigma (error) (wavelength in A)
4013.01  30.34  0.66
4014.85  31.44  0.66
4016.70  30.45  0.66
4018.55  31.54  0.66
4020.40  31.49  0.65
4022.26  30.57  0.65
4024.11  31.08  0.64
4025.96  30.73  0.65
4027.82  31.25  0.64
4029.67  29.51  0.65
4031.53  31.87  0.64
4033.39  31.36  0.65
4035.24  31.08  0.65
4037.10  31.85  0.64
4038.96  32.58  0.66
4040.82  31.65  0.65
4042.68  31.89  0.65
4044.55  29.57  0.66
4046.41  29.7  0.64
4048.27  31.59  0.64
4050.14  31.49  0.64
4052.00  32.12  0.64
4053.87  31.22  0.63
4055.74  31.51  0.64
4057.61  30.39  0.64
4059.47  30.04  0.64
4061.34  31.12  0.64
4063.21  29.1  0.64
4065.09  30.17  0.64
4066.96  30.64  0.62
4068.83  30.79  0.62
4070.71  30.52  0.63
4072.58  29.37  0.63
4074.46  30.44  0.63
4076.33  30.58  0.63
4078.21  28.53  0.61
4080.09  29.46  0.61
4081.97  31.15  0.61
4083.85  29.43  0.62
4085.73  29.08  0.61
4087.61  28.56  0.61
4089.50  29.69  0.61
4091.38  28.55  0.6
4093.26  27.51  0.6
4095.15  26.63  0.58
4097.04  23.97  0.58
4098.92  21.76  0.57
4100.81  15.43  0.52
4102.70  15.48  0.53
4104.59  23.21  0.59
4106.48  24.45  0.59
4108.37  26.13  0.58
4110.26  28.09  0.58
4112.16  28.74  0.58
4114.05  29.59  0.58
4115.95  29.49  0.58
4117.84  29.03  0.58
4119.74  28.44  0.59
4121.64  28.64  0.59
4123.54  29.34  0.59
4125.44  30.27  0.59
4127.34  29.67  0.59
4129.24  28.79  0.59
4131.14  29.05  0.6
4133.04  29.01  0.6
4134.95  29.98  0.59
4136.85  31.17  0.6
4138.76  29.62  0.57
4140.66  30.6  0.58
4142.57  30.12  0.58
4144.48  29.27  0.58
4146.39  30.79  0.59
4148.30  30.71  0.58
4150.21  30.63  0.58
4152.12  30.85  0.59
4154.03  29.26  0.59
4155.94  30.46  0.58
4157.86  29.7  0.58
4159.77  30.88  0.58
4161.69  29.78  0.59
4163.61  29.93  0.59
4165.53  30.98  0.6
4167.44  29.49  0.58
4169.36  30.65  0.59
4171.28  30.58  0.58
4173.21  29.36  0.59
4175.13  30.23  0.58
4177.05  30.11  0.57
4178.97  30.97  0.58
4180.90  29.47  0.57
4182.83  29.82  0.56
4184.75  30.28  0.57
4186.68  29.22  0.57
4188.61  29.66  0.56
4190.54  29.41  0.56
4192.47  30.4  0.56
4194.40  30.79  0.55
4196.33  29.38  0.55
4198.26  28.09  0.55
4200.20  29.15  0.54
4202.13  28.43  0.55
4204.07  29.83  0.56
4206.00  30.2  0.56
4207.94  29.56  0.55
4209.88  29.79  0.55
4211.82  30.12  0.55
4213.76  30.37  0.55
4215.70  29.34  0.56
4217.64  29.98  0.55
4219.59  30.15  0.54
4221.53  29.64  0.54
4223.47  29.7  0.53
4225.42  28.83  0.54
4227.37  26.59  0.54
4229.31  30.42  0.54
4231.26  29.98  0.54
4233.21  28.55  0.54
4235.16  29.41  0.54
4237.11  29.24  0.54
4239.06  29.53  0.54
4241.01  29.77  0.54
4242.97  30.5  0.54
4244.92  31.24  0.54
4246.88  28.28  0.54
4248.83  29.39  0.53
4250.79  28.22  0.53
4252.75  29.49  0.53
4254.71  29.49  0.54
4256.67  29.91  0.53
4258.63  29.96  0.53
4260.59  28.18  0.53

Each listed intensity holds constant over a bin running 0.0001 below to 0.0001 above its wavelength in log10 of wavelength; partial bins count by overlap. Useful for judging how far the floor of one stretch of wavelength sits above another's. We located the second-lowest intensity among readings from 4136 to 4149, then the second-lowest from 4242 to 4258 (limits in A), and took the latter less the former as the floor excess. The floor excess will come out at -1.3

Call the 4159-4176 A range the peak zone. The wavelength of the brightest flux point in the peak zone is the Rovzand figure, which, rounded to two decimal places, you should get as 4165.53 A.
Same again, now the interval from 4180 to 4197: 4194.40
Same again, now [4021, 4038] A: 4031.53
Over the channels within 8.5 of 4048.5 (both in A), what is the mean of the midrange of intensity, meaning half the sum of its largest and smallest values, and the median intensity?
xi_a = 31.2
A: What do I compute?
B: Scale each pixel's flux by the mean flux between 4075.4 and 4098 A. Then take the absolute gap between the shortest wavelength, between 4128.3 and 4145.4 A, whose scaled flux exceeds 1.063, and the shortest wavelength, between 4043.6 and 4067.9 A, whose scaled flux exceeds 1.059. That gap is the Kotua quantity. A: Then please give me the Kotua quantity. 88.6 A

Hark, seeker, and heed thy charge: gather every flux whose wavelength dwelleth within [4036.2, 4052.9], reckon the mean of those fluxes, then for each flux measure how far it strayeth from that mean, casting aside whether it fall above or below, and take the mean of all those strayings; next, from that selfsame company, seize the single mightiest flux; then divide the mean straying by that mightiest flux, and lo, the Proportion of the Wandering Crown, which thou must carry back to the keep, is 0.024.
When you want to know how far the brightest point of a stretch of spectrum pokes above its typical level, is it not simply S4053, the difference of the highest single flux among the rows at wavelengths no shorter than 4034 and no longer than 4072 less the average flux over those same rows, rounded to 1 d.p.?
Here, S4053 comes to 1.6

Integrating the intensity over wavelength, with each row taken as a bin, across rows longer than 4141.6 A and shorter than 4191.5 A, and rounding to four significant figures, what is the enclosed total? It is 1502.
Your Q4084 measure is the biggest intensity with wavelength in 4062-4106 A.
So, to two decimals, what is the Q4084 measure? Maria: 31.15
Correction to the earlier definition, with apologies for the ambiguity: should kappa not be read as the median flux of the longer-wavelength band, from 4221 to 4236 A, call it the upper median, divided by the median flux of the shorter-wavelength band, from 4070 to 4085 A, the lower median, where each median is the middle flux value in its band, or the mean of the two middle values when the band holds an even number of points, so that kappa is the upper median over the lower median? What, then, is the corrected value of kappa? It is 0.99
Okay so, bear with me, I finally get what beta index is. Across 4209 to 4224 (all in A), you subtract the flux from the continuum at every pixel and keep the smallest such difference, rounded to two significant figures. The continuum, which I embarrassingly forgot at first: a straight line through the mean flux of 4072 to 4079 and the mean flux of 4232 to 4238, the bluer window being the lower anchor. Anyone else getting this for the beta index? -1.2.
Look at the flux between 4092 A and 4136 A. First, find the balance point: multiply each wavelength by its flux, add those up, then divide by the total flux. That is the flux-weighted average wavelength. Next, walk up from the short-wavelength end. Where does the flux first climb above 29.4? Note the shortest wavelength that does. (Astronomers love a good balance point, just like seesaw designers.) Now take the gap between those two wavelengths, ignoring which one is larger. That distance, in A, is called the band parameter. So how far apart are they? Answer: 1.3 A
